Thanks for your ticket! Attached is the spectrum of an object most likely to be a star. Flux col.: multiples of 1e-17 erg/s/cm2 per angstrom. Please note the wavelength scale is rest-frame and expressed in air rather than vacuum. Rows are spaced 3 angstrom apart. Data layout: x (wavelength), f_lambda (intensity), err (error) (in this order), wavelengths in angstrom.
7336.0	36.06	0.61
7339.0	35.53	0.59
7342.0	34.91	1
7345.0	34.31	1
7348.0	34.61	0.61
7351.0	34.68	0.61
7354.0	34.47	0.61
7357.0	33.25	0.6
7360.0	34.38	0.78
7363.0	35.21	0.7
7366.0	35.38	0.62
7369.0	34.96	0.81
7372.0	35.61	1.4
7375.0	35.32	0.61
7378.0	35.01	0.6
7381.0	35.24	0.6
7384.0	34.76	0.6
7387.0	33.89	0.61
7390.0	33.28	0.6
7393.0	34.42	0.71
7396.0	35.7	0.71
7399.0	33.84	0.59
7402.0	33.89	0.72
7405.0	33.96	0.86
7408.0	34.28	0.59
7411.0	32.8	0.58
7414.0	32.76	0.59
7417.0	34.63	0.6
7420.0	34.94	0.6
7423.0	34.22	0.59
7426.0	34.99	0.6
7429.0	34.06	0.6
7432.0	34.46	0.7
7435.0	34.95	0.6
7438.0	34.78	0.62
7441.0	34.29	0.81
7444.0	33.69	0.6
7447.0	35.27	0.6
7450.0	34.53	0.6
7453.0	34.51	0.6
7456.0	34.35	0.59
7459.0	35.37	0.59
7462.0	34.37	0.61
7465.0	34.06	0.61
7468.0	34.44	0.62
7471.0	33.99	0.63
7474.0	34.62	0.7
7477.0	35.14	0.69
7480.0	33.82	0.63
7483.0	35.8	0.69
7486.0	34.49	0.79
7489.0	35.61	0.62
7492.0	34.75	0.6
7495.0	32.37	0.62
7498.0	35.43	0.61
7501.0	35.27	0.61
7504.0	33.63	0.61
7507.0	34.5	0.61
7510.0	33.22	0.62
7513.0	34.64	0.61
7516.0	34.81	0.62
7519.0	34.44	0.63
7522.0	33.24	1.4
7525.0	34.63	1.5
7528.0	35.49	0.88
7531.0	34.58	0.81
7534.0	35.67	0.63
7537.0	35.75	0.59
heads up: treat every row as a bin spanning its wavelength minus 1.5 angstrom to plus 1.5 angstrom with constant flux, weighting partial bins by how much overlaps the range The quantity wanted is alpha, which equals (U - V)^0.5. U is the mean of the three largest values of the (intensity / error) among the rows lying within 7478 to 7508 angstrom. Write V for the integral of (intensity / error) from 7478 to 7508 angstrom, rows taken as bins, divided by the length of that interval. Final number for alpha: 1.9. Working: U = 57.9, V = 54.3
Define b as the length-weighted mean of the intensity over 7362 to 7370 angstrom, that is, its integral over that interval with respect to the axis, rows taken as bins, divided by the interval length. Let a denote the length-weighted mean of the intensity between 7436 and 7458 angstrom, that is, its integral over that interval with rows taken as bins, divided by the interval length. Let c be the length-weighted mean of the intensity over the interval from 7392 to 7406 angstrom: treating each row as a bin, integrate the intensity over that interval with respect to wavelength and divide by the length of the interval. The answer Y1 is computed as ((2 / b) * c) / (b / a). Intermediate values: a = 34.5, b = 35.2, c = 34.4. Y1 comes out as 1.92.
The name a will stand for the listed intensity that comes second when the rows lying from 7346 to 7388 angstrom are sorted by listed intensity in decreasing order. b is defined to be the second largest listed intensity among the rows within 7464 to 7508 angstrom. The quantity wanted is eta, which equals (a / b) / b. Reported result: 0.0279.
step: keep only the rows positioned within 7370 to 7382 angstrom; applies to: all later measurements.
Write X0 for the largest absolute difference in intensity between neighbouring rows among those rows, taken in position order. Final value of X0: 0.3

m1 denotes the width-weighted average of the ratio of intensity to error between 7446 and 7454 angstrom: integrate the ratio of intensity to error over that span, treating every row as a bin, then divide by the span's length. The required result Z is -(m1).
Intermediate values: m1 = 58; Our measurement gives -57.9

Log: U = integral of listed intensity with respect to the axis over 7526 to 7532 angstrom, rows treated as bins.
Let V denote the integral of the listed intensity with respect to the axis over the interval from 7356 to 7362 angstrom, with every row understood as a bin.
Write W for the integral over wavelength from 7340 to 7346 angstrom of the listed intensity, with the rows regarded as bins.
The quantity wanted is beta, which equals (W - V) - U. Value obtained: -206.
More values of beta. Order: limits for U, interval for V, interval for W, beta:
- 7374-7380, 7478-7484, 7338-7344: -209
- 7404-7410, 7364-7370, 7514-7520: -207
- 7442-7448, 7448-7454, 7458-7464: -205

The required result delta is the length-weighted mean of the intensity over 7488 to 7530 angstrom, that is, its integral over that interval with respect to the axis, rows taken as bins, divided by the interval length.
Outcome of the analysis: 34.4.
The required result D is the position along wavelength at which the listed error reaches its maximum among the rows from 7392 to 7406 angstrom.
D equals 7405.0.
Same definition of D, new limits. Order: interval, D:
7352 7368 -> 7360.0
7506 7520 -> 7519.0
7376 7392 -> 7387.0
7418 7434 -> 7432.0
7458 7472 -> 7471.0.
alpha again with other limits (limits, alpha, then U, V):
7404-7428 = 1.6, 58.2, 55.6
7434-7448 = 1.9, 57.7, 54.0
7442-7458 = 1.0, 58.2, 57.2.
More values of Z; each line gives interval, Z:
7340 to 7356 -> -48.5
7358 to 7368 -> -50.4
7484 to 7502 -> -54.4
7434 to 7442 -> -52.5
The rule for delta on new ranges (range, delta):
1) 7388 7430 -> 34.1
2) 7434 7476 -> 34.5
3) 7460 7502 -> 34.6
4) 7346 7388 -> 34.8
